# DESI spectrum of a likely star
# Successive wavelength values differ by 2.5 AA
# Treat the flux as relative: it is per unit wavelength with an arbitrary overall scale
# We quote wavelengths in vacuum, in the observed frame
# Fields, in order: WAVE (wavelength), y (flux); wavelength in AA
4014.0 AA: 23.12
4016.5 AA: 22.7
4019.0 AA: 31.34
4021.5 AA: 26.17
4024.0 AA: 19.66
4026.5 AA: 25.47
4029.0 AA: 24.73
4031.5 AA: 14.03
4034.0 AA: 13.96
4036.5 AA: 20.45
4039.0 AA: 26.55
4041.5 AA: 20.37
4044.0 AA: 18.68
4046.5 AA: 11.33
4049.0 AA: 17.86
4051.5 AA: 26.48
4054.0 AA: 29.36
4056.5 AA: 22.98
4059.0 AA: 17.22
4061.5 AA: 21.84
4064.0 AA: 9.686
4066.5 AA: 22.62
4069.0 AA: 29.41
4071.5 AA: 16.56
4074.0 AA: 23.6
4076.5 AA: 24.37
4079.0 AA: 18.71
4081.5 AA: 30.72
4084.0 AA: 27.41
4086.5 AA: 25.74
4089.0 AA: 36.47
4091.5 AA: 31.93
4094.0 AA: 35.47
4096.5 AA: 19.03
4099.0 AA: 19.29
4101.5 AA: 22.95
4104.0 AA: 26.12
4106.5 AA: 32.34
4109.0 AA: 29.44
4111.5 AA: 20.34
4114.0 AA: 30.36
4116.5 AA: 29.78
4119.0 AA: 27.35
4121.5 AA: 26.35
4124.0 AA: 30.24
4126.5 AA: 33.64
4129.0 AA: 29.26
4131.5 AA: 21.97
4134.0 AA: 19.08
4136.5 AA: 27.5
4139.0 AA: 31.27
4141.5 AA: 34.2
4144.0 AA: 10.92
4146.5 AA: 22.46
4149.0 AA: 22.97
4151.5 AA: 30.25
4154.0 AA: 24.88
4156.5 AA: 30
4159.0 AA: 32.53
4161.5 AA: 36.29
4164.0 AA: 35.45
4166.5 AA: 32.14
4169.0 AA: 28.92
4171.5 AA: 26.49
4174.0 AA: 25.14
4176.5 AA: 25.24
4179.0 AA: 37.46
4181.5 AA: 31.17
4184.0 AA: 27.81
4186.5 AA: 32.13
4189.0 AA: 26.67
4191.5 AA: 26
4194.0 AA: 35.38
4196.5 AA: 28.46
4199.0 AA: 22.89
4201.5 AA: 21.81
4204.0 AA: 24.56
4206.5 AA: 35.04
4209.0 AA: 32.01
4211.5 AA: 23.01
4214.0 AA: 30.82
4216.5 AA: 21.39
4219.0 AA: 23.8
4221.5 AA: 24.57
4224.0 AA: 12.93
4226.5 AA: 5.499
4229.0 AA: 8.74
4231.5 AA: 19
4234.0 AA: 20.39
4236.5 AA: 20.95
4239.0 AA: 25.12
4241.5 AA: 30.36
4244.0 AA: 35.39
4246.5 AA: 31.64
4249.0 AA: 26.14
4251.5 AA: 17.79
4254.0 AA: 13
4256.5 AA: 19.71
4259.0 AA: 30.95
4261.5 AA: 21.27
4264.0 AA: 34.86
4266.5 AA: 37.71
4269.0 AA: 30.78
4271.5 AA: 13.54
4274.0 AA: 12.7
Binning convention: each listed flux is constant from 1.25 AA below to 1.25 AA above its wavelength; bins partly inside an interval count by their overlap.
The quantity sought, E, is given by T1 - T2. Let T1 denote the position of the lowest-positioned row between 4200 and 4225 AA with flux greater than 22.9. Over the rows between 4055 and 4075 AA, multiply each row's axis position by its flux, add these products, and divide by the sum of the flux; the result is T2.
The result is 138.5 AA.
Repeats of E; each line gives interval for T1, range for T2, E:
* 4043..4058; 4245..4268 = -205.8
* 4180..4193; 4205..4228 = -32.9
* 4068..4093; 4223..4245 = -167.8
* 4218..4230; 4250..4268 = -41.5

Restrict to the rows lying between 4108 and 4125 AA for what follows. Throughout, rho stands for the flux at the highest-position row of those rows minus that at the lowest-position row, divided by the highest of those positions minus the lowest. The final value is 0.1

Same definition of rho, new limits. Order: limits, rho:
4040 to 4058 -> 0.2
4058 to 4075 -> 0.4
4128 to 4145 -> -1.2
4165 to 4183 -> -0.1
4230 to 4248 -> 0.8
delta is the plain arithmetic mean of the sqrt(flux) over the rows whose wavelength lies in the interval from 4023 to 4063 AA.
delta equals 4.5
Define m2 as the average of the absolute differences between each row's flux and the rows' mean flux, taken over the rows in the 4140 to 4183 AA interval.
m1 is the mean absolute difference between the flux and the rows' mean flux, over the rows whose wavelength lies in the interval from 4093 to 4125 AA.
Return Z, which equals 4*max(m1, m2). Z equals 19.9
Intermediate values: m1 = 4.2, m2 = 5.0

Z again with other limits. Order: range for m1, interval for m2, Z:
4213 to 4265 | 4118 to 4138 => 25.8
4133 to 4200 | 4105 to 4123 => 17.7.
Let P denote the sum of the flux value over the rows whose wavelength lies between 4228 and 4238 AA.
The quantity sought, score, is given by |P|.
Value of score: 69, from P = 69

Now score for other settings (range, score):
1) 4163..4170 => 97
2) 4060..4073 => 100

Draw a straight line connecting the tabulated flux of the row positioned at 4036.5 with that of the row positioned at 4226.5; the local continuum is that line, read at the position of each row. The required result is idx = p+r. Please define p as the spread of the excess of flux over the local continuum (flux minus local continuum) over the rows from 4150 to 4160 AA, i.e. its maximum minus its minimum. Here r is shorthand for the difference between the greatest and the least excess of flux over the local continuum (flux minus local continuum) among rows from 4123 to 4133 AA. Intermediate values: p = 8.0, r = 11.3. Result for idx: 19.3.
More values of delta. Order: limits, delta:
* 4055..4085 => 4.7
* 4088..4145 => 5.2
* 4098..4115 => 5.1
